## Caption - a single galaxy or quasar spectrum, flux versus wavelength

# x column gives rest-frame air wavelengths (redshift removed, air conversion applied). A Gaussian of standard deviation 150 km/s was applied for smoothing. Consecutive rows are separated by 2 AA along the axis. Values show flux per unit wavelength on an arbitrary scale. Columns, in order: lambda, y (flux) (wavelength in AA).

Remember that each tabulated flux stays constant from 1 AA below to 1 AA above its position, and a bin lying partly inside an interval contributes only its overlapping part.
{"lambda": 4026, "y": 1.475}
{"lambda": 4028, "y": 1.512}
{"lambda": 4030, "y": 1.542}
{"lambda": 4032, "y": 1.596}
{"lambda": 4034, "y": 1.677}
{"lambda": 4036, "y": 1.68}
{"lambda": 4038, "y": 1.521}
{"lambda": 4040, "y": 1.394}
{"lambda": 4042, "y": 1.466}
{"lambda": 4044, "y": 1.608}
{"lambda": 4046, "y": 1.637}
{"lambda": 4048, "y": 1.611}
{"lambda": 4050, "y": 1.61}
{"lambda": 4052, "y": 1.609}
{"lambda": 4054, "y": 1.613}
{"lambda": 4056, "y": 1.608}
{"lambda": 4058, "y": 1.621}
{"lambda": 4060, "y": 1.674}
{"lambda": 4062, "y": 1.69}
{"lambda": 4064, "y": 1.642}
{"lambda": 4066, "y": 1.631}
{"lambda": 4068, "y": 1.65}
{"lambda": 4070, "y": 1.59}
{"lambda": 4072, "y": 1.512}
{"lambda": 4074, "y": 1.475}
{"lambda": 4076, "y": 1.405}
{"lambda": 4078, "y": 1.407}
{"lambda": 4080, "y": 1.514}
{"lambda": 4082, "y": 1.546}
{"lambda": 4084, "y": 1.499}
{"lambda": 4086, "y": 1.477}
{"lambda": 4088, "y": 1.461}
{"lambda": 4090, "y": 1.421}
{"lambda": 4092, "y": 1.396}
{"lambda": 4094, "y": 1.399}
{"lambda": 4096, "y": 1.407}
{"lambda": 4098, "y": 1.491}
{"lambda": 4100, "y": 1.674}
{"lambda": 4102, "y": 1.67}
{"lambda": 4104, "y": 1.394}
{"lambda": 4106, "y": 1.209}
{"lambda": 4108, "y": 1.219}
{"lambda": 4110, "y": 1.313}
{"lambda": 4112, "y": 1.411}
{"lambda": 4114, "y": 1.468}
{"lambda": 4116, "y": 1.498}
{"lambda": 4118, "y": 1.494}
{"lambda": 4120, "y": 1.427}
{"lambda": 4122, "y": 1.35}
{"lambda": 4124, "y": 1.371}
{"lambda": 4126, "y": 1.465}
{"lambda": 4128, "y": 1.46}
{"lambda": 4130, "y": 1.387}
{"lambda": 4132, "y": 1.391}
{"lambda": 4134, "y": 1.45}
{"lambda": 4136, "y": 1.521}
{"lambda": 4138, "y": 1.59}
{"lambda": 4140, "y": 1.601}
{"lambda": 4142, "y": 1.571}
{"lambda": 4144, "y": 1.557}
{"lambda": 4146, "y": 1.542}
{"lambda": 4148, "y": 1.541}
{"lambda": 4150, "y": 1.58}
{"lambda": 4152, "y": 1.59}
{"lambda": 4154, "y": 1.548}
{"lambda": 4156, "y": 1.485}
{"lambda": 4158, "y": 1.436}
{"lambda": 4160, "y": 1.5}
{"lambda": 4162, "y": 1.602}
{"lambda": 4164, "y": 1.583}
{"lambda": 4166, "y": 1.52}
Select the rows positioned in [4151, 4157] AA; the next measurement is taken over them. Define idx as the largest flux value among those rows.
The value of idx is 1.59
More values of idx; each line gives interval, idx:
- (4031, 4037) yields 1.68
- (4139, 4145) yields 1.601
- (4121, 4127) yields 1.465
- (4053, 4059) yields 1.621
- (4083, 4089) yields 1.499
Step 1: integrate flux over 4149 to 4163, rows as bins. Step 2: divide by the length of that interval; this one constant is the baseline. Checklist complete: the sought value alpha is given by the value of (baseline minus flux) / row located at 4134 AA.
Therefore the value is 0.08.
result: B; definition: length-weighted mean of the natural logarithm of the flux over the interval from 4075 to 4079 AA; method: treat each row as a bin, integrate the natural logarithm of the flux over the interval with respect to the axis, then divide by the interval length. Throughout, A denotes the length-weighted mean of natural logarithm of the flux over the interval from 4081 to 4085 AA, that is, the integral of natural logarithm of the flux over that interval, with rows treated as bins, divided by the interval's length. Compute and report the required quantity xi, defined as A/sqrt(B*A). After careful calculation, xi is 1.11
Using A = 0.42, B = 0.34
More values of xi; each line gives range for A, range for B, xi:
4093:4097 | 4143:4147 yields 0.88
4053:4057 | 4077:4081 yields 1.12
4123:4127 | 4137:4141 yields 0.86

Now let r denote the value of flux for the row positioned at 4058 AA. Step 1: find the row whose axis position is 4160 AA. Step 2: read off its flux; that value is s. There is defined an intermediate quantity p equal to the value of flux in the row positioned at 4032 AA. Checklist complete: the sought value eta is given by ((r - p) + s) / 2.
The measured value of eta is 0.76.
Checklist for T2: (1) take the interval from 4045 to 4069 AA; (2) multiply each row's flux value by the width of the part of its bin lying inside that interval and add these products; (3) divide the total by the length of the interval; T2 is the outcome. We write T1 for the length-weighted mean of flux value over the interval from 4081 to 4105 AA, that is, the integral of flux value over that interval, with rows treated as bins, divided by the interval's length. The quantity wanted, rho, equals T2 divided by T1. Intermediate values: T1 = 1.49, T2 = 1.63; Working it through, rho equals 1.10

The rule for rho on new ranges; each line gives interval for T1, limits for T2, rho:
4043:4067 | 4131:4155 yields 0.95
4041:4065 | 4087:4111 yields 0.88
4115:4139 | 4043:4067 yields 1.12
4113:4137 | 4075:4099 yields 1.01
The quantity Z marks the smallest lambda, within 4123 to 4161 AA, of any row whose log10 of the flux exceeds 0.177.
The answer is 4136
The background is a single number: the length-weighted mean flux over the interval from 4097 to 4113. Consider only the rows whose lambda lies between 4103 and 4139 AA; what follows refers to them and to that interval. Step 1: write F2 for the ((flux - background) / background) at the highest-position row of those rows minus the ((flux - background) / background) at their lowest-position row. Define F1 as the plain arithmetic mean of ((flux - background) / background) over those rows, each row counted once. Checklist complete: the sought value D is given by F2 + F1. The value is 0.13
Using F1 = -0.007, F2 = 0.138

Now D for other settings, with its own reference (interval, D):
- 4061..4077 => -0.09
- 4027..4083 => 0.13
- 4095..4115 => 0.04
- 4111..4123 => -0.03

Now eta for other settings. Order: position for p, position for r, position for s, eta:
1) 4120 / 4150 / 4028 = 0.83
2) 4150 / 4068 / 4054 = 0.84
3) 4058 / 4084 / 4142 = 0.72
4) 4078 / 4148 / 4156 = 0.81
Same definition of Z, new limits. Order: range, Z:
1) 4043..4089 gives 4044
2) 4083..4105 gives 4100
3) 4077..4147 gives 4080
